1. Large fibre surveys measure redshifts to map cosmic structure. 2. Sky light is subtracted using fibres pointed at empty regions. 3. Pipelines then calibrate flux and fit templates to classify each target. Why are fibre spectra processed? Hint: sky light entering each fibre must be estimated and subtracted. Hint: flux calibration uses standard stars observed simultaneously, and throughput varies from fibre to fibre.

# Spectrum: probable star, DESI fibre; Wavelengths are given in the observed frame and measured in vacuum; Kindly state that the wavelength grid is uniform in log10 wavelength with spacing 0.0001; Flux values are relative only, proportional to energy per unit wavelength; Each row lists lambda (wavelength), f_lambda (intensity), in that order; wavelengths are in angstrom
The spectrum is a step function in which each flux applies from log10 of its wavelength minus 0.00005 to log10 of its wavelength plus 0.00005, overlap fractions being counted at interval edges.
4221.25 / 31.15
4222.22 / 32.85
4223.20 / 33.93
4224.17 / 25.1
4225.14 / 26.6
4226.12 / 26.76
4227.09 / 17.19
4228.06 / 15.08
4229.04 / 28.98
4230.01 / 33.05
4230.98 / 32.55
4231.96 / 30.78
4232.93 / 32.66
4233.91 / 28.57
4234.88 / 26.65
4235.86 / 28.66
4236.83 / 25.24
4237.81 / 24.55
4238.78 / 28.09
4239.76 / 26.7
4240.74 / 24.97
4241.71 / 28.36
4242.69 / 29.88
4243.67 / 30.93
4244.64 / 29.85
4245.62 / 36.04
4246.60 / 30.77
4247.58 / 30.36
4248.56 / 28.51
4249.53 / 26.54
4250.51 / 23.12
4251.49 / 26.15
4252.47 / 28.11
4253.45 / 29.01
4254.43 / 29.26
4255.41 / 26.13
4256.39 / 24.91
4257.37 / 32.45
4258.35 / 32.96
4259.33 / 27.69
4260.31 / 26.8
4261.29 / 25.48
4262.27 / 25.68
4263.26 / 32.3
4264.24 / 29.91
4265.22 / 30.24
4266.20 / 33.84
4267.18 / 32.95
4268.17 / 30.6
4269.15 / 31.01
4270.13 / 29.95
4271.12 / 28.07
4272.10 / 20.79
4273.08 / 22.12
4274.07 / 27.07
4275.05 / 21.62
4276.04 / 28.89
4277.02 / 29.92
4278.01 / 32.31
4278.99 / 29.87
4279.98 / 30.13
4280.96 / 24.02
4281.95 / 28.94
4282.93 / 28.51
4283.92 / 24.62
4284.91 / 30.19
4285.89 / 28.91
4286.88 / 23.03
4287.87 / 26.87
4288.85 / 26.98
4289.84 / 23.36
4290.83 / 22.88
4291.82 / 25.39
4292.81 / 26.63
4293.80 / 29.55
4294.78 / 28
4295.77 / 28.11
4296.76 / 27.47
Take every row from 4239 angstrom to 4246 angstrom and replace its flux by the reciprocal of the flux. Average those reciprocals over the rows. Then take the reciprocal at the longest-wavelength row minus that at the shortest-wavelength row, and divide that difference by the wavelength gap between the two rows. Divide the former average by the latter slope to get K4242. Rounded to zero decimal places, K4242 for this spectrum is -21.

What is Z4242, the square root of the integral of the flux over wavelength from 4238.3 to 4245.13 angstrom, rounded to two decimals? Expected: 13.93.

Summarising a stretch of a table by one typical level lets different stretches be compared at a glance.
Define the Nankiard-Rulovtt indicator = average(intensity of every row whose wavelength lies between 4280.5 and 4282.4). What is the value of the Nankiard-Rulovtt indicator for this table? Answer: 26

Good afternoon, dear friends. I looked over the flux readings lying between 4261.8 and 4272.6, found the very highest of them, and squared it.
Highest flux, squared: 1145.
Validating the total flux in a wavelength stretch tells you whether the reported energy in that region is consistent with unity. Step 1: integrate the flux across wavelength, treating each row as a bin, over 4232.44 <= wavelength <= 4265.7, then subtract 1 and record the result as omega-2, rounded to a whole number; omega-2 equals 946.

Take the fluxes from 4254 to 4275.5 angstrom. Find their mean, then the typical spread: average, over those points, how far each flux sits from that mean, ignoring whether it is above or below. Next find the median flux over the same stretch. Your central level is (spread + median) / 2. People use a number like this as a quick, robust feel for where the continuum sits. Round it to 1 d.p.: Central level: 15.9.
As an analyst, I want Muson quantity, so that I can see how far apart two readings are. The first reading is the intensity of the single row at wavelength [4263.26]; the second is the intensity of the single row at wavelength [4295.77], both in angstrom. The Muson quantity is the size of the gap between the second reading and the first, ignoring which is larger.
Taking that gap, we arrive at 4.2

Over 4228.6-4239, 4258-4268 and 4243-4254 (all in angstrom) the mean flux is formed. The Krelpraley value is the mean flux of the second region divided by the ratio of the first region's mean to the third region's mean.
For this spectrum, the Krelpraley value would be 29.7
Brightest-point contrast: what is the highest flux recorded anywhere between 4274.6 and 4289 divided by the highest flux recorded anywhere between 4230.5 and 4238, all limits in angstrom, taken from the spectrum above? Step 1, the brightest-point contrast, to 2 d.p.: 0.99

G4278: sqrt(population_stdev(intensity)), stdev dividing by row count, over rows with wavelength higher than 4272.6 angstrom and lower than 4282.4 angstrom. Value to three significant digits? 1.87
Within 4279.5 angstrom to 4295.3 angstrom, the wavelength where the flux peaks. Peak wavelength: 4284.91 angstrom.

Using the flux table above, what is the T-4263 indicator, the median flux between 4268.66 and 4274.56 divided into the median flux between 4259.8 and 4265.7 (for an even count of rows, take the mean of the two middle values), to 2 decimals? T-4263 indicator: 1.03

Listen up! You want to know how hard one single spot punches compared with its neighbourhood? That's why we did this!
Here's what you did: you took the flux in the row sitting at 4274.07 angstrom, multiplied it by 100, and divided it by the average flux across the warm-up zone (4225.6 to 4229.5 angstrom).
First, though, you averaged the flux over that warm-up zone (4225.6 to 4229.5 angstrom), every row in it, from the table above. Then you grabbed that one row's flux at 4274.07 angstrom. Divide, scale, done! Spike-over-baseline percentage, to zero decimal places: 123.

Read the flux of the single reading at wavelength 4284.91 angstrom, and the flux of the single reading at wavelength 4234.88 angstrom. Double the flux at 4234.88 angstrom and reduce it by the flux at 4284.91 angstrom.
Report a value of 23.1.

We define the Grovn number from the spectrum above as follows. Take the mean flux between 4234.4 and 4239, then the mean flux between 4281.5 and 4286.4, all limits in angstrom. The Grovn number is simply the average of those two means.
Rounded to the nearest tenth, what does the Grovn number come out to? 27.4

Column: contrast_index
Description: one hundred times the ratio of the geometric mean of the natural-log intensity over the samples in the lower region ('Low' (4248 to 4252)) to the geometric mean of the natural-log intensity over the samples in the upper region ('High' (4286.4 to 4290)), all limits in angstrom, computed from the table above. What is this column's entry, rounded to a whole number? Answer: 101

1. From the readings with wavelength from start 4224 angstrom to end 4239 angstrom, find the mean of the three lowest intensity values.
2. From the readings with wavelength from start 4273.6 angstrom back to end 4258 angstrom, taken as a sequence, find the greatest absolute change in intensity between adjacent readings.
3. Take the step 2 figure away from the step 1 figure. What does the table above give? 11.7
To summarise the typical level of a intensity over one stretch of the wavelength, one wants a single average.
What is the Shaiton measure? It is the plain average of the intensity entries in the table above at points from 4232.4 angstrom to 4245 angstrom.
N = 28.09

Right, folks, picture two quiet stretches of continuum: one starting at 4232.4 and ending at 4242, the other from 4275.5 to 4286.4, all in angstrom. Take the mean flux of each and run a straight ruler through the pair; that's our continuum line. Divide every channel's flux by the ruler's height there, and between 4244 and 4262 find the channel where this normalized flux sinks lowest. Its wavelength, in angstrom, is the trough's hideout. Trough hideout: 4250.51 angstrom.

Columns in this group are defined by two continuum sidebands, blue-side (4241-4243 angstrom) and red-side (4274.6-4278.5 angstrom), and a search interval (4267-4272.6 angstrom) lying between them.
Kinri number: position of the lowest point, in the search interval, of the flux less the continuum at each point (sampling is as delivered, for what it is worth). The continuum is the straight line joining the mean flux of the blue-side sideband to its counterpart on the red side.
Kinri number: 4272.10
